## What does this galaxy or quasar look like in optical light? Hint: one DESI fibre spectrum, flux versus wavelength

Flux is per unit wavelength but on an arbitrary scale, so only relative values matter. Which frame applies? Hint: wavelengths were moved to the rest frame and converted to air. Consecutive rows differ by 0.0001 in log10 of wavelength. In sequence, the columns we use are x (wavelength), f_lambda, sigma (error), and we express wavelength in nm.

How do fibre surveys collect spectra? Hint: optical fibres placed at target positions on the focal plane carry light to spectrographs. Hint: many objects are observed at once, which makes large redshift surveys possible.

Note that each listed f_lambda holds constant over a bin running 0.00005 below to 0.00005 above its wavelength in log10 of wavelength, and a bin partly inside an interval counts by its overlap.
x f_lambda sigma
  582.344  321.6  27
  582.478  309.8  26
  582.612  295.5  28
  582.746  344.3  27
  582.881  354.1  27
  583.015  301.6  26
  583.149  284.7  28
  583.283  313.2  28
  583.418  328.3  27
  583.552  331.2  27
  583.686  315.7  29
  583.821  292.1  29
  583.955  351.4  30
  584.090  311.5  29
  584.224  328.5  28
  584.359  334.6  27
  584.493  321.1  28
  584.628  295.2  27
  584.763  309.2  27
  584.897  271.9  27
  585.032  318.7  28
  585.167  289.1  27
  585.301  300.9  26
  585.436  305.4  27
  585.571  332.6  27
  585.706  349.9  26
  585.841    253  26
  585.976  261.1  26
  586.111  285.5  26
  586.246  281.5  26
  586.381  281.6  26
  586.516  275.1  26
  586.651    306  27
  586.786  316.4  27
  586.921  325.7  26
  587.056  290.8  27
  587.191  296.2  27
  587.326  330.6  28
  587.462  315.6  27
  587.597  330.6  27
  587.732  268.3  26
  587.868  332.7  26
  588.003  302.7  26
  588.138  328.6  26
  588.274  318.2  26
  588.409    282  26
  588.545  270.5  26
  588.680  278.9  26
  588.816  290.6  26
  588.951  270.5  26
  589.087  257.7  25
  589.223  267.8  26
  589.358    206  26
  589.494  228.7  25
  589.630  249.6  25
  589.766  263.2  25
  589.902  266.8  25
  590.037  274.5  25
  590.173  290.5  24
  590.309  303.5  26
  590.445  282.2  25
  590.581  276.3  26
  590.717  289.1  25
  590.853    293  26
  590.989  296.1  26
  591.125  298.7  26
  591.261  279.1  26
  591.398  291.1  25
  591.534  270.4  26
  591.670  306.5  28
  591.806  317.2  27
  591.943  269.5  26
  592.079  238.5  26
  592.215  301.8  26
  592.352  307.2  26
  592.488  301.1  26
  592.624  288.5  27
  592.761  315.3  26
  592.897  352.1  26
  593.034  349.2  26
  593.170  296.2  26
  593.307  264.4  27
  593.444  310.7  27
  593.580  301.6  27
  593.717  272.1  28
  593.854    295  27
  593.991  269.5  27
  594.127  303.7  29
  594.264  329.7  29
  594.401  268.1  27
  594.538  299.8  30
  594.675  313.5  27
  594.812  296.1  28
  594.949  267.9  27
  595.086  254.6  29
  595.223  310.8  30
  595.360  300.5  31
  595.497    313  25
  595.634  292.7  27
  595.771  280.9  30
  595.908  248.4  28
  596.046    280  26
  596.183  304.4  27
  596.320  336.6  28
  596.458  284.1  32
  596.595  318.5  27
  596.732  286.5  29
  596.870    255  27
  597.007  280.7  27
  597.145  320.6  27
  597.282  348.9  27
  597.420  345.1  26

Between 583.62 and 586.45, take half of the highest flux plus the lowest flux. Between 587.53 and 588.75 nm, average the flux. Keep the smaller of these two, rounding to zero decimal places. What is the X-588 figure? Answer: 301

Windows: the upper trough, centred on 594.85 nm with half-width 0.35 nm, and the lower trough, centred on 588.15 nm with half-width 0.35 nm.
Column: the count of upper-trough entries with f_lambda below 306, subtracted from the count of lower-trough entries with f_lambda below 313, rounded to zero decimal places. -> -2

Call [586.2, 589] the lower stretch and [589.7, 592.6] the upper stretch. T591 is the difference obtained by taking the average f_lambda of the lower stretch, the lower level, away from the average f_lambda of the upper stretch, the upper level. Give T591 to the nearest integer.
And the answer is -13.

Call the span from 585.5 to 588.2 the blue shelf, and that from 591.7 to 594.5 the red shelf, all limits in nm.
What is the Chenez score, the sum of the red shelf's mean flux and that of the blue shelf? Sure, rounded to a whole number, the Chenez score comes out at 601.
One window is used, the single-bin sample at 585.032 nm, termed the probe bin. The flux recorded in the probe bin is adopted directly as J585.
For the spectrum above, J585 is 318.7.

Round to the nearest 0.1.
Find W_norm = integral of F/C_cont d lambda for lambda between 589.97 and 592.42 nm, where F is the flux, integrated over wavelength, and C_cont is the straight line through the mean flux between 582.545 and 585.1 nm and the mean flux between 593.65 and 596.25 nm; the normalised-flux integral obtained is 2.4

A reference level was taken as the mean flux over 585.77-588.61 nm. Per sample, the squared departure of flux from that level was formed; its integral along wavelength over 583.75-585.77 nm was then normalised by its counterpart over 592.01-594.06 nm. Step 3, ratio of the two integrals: 0.9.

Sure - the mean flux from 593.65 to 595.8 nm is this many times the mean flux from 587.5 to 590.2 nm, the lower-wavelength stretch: 1.05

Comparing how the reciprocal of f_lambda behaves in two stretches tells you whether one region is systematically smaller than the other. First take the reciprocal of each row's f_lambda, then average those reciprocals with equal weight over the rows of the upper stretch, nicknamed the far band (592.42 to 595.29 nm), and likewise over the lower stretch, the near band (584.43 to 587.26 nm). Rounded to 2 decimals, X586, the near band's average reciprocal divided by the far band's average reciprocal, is 1.00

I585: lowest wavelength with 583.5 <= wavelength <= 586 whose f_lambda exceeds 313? 583.552 nm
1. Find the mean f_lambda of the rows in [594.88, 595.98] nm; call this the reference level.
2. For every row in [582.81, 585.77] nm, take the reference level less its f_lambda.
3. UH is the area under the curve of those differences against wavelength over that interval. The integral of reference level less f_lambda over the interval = -94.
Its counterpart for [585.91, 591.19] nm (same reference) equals -17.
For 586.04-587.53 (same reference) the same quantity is -25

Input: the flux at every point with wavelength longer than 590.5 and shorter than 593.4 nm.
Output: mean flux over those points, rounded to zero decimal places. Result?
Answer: 295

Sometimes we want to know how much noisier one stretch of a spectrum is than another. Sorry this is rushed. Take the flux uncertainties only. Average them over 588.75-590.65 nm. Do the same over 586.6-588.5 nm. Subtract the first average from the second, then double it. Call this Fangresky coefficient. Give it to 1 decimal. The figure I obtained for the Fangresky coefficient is 2.4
